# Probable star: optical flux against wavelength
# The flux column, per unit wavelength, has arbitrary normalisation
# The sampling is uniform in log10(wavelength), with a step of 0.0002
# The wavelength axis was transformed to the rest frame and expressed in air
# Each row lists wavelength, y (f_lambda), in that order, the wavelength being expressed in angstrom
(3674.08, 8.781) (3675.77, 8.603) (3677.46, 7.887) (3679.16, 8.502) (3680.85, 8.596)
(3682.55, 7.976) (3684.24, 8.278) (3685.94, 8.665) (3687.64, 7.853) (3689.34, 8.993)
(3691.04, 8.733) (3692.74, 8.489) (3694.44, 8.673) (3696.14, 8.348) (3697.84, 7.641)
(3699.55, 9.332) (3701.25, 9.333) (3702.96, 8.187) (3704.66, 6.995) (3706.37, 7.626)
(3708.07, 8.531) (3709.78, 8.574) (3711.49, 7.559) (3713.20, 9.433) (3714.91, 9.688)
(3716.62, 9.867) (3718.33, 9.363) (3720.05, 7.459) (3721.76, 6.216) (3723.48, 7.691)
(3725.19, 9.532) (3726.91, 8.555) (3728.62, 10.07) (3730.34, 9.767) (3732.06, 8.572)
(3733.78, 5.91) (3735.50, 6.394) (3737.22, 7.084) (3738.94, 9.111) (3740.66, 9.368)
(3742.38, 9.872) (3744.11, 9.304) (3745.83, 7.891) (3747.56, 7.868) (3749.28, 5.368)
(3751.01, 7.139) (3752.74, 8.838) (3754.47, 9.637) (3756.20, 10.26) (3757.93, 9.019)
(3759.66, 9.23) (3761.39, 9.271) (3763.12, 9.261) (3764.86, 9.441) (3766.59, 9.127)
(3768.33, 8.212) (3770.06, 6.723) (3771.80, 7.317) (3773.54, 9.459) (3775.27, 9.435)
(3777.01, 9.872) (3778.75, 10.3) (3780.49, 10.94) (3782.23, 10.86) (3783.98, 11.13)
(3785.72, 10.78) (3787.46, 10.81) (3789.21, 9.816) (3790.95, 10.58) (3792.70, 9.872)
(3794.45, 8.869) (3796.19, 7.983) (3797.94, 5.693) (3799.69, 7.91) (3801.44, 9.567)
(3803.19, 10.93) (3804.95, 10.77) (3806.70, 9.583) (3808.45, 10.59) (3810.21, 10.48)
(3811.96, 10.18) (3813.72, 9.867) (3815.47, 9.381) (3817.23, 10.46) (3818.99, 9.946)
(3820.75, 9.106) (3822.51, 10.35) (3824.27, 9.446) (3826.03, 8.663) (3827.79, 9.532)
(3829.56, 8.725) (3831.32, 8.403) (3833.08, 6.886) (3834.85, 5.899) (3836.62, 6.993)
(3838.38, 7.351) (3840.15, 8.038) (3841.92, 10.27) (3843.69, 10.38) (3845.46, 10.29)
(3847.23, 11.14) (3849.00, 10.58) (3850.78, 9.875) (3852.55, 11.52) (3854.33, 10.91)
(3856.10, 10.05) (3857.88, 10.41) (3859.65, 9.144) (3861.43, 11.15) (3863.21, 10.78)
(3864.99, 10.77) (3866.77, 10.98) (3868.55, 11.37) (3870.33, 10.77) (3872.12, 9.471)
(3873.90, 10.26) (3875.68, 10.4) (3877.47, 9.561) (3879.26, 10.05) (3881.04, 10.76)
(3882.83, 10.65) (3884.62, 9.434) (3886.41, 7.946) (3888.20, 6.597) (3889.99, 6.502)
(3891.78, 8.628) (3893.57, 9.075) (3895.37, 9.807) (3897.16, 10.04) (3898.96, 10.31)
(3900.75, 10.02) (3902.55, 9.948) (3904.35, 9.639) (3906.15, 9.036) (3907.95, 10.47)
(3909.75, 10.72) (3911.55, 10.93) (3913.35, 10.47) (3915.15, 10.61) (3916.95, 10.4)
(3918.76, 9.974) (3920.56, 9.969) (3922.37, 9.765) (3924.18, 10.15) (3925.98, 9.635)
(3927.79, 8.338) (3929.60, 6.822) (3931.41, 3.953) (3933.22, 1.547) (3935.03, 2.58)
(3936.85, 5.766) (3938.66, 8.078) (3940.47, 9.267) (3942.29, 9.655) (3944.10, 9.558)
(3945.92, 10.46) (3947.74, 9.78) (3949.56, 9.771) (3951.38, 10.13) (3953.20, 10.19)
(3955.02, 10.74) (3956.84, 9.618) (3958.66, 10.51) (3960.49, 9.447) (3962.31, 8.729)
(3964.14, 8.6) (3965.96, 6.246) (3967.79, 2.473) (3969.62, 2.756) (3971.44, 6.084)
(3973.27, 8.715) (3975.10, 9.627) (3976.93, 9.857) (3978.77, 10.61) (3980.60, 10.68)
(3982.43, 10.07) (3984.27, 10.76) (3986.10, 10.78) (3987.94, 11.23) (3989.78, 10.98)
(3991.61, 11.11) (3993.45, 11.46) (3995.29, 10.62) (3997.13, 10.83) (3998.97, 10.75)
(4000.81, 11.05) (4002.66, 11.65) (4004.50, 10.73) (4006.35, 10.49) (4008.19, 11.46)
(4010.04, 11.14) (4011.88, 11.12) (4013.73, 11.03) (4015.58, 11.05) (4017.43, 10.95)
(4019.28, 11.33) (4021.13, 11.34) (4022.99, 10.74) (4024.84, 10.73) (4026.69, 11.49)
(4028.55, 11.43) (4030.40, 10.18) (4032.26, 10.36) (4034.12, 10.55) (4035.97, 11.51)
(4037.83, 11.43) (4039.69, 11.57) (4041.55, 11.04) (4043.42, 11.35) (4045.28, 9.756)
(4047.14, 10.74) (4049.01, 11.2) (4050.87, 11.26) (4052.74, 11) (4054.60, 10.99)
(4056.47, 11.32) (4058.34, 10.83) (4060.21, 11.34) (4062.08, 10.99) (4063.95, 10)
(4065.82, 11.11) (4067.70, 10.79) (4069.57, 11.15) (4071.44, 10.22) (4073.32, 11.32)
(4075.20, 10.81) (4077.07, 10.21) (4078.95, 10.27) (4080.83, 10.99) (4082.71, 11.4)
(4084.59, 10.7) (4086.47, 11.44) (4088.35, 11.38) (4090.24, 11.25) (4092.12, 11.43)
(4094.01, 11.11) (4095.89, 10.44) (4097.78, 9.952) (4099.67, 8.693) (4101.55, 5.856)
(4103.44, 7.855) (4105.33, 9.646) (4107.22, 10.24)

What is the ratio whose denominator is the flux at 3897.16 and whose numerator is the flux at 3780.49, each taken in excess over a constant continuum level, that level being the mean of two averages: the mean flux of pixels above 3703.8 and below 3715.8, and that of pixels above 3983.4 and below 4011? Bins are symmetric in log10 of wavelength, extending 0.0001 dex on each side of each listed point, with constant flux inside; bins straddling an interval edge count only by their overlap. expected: 3.5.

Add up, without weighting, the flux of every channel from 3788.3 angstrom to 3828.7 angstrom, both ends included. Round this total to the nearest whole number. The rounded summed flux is 220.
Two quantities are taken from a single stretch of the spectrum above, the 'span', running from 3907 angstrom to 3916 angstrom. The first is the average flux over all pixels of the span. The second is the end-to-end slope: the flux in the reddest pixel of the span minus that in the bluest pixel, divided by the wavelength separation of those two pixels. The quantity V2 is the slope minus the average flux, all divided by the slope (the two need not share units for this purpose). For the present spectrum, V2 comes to -546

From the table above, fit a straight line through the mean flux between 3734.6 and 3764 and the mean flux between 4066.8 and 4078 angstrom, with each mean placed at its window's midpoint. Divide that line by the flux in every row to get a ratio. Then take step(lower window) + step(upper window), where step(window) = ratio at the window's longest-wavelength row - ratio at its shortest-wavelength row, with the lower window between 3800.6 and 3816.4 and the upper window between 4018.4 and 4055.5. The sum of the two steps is 0.08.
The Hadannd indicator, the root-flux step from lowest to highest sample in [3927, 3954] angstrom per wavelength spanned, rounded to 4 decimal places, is 0.0120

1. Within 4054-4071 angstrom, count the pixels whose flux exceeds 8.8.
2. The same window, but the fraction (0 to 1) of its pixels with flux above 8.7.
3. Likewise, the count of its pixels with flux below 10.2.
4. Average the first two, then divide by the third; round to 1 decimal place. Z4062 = 5.0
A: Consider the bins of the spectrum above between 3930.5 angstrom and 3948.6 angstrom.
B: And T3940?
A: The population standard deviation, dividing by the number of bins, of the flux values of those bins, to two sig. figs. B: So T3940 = 3.2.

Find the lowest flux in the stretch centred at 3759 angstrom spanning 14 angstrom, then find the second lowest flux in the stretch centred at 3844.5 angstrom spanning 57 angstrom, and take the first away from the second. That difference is -2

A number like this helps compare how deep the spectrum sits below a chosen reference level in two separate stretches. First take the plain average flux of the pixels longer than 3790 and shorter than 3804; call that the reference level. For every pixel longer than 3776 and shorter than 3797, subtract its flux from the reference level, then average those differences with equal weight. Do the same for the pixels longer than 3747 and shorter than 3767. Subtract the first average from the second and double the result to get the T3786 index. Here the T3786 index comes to 3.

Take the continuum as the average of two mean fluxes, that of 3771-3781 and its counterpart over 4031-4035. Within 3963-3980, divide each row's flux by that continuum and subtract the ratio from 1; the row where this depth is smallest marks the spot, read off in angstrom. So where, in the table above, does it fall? 3978.77 angstrom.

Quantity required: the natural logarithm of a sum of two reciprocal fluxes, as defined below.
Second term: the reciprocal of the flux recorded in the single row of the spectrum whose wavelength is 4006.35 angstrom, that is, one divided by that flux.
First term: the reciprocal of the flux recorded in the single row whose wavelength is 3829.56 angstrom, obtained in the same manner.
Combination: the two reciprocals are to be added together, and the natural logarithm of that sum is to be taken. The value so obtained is -1.56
